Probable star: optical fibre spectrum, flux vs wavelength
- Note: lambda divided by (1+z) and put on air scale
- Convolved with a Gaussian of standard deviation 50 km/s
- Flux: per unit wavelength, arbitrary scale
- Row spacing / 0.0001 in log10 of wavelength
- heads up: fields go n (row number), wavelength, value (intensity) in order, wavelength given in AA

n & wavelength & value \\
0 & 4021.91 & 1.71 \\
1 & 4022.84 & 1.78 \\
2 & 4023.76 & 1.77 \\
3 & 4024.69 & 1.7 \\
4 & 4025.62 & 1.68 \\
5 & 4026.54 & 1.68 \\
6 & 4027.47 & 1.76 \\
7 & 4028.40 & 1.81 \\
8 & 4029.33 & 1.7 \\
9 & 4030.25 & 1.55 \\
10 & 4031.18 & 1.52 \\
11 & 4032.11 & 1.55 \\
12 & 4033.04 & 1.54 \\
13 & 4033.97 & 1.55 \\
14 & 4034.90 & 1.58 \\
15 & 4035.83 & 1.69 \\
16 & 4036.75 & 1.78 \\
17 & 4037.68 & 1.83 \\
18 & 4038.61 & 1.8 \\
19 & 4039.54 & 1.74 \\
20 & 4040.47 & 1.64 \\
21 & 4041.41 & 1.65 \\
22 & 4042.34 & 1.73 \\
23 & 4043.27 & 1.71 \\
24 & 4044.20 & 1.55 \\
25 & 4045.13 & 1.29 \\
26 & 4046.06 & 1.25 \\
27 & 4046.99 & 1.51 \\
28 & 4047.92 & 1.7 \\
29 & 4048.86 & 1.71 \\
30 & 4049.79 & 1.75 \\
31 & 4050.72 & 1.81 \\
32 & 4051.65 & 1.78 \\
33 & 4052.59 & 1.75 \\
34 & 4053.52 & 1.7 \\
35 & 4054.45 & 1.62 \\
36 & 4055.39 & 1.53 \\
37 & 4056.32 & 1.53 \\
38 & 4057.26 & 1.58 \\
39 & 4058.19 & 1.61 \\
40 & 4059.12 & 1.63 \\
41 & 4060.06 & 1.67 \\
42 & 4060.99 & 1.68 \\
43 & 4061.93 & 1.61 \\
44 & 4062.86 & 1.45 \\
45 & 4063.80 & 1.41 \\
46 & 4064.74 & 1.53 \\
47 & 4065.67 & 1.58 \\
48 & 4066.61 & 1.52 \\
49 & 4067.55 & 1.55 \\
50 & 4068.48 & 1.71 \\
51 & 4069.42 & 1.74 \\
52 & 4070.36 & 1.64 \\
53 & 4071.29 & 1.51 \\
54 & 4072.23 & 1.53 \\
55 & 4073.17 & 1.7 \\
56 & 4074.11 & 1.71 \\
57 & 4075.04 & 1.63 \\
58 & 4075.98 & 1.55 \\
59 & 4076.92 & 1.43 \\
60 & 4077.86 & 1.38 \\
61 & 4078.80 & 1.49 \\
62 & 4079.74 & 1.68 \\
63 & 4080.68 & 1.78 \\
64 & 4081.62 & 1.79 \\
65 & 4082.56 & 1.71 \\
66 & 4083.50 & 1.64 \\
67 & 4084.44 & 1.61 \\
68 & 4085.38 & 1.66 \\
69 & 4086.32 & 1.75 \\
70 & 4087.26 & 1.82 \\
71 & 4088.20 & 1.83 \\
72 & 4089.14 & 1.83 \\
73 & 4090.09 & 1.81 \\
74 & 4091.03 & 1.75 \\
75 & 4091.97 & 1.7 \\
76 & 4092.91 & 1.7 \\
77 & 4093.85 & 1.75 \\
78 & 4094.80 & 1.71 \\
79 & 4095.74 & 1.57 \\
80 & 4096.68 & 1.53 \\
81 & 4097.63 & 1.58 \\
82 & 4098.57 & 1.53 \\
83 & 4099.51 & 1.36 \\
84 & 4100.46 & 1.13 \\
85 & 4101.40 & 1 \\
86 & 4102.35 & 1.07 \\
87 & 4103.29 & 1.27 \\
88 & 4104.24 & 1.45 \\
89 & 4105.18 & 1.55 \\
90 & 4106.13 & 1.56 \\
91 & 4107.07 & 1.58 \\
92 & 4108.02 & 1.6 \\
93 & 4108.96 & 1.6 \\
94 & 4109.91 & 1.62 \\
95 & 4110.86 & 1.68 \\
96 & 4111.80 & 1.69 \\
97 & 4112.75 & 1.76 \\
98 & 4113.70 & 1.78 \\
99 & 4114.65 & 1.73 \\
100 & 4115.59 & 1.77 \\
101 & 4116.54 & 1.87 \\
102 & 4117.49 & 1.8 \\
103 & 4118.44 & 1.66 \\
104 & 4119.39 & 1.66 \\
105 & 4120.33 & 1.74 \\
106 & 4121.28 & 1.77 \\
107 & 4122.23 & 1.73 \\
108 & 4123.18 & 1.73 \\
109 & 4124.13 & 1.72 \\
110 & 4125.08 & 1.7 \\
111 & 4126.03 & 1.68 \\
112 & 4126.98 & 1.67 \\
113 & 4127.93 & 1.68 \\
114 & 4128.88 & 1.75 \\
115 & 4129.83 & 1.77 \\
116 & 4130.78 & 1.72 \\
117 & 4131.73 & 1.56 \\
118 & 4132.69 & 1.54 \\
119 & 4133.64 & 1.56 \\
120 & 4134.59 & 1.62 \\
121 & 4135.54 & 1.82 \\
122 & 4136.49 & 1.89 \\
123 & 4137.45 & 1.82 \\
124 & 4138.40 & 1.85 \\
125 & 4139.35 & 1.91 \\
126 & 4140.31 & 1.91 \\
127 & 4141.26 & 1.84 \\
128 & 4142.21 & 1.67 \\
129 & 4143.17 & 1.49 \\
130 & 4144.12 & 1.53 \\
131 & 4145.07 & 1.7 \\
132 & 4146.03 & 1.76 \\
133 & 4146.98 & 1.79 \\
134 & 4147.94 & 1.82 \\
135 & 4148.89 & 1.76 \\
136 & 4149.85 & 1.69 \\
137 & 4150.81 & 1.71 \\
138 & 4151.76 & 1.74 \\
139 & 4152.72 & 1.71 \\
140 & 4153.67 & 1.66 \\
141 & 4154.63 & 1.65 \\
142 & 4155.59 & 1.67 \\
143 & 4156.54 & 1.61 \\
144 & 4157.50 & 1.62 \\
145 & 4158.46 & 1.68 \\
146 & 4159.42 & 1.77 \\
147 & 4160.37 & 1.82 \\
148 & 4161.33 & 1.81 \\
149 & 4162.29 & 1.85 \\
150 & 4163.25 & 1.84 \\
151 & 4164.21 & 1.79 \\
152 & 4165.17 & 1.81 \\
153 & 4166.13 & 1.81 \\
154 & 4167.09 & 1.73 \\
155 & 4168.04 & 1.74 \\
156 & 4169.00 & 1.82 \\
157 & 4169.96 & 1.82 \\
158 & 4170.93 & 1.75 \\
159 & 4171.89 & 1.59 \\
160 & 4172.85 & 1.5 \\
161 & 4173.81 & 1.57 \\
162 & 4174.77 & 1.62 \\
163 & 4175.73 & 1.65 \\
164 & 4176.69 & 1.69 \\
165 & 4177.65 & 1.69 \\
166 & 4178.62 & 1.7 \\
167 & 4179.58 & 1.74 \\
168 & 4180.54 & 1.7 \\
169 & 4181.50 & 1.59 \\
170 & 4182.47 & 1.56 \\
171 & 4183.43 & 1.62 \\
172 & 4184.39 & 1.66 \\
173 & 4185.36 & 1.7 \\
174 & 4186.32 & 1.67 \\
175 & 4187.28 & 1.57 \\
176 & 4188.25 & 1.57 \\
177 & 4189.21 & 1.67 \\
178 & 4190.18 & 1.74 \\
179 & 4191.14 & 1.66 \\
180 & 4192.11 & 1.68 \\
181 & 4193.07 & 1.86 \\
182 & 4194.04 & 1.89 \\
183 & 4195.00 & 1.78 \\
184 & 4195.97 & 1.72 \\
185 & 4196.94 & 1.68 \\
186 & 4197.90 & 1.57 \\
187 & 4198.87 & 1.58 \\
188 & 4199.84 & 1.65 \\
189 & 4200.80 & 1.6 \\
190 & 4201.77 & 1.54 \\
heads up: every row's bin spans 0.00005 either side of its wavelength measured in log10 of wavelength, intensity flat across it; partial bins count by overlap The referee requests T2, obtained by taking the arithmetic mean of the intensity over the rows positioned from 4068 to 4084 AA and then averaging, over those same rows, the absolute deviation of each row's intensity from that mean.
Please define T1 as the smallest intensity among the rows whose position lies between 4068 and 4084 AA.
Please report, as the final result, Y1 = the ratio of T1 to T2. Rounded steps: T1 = 1.38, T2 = 0.10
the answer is 13.7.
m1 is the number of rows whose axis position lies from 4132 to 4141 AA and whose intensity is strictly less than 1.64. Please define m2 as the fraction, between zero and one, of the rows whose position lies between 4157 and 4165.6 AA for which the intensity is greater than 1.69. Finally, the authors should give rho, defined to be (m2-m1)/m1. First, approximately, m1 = 3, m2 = 0.78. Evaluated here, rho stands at -0.74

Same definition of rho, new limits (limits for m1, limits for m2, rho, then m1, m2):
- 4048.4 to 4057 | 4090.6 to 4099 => -0.81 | 3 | 0.56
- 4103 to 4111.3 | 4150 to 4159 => -0.96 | 8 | 0.33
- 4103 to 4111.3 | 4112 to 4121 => -0.90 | 8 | 0.78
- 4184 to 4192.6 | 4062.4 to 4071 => -0.89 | 2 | 0.22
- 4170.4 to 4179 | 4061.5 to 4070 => -0.94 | 4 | 0.22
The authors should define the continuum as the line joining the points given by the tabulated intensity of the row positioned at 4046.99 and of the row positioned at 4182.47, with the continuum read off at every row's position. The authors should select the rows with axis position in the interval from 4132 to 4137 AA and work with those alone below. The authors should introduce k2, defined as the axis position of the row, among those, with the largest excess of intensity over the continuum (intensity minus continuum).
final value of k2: 4136.49 AA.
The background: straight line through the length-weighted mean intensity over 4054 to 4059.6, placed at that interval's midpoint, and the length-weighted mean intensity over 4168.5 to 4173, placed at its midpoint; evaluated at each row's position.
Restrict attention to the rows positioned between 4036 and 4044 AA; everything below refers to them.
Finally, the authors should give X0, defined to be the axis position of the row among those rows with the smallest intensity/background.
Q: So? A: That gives 4040.47 AA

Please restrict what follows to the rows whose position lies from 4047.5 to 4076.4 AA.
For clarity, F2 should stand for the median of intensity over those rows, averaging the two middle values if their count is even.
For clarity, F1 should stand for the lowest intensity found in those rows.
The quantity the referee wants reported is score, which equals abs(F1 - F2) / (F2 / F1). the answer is 0.19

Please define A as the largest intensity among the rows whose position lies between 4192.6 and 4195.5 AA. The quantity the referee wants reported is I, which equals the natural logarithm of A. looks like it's 0.64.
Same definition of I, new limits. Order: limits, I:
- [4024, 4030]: 0.59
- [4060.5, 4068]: 0.52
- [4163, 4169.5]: 0.61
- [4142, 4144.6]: 0.51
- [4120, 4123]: 0.57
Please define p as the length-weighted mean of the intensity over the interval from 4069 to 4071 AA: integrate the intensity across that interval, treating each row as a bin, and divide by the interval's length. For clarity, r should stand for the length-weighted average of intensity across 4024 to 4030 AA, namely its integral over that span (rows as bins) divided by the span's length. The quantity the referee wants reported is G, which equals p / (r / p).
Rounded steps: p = 1.676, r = 1.72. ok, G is 1.64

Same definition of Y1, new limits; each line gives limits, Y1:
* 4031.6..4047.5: 9.9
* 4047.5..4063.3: 18.4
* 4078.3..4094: 21.2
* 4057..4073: 19.7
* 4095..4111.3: 5.9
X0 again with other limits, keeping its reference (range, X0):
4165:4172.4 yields 4171.89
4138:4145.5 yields 4143.17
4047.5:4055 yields 4054.45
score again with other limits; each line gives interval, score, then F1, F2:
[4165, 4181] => 0.18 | 1.5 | 1.70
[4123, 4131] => 0.05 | 1.67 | 1.72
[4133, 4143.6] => 0.27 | 1.49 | 1.82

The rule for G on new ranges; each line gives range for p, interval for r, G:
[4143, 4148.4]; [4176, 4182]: 1.70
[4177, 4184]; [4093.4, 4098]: 1.69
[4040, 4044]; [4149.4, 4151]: 1.65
